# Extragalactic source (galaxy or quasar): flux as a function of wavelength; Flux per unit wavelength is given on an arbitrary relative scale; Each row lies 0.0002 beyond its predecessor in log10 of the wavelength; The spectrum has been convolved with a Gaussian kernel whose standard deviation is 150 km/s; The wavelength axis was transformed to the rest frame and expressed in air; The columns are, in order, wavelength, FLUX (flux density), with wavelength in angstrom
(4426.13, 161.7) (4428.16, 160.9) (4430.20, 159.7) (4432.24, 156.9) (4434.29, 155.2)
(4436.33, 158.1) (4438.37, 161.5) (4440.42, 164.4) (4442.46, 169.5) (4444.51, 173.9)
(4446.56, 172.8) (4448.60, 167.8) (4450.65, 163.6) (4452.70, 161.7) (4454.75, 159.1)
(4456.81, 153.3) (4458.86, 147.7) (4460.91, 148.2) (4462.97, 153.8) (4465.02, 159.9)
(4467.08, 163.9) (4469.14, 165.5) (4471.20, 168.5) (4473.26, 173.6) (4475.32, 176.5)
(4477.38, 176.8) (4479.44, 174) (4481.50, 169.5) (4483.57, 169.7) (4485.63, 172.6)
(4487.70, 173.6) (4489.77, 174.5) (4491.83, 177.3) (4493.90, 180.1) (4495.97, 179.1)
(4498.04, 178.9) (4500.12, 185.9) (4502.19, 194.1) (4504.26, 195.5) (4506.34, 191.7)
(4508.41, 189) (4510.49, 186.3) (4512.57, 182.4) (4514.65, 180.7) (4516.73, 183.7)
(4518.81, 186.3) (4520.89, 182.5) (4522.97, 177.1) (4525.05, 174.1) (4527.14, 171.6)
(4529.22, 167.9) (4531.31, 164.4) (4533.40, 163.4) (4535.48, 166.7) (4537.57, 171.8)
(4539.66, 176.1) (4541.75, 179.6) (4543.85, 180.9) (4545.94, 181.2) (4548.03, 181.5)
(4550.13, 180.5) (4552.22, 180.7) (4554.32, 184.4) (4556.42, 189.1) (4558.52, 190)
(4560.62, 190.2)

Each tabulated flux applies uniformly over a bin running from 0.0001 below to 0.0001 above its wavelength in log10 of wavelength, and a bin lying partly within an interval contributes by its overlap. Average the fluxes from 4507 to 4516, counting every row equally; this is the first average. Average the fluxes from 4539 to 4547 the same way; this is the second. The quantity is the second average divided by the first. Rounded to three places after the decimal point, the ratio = 0.972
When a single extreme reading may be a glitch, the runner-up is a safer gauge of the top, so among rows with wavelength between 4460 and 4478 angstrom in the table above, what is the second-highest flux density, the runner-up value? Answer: 176.5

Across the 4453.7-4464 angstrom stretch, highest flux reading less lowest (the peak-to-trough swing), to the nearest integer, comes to 11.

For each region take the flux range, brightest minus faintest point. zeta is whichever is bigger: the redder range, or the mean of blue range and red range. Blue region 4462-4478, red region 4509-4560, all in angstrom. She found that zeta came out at 26.6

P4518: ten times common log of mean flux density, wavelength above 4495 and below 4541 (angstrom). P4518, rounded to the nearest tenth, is 22.5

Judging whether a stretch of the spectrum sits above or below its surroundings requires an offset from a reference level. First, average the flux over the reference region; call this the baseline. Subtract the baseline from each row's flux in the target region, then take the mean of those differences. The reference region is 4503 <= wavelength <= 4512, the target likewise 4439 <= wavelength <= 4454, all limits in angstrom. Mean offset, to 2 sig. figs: -23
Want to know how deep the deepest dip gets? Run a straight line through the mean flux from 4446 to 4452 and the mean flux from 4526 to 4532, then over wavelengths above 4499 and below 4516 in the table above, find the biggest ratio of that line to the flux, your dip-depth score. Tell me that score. 0.930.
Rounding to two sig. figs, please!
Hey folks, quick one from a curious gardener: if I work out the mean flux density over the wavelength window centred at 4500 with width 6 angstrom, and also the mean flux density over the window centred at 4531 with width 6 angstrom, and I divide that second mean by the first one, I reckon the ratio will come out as 0.89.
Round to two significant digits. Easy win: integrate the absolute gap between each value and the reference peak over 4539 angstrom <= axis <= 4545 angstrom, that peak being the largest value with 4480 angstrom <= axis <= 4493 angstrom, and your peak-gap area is 15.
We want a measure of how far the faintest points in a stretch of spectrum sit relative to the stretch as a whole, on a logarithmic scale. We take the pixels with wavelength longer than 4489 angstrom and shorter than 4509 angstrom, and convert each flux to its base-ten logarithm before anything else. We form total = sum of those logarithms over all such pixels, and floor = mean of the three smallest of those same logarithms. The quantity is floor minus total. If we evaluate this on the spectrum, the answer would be -20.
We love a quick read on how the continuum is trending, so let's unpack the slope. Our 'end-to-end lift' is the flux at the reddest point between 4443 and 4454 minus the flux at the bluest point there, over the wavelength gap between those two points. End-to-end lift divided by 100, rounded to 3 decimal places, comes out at -0.015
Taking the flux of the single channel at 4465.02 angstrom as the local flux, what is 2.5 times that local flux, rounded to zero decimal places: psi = 400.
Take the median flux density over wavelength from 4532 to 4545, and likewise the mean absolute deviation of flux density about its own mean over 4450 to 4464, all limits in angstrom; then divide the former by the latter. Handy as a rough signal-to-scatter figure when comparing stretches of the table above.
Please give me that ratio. 33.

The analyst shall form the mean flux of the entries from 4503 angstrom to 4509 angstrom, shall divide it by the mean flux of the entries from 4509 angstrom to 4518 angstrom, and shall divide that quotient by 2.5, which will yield 0.42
